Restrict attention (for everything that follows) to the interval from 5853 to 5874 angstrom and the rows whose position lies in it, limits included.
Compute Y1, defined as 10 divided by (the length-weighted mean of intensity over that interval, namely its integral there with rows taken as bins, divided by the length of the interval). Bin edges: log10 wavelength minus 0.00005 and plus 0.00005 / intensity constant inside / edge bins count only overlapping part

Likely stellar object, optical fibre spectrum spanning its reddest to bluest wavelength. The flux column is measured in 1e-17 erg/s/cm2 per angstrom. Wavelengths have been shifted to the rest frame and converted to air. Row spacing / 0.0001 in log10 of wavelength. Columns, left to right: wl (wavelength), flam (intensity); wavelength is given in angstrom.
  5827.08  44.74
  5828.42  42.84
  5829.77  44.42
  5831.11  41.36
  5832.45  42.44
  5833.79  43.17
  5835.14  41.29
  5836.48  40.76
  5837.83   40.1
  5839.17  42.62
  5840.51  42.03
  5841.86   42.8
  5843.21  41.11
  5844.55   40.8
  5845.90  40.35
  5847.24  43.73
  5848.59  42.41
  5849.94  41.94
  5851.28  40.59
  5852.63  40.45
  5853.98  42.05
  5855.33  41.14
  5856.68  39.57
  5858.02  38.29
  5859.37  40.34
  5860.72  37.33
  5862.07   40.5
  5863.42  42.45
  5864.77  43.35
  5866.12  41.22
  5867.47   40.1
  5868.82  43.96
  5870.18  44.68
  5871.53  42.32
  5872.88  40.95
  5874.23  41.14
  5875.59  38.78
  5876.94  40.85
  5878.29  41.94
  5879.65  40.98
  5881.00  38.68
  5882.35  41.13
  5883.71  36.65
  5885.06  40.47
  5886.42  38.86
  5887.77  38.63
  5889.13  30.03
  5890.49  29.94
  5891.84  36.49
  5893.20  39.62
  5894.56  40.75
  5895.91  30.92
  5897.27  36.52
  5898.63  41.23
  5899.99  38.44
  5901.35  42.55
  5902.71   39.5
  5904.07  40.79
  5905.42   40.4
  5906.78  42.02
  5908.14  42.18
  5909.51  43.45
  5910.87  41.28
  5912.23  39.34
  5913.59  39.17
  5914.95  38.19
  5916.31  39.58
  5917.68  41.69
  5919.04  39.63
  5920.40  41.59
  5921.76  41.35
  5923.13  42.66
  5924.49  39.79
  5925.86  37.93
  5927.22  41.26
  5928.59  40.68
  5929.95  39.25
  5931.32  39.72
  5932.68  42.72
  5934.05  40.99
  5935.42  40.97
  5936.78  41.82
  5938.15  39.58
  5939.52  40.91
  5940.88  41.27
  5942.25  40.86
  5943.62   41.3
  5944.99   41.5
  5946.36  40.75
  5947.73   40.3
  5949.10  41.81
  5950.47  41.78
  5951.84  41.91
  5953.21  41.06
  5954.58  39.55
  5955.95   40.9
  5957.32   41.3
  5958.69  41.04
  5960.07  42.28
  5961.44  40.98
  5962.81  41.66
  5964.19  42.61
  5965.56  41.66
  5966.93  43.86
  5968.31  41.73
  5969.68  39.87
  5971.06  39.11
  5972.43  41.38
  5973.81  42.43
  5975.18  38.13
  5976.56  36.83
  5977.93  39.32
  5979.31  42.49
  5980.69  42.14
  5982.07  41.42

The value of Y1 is 0.243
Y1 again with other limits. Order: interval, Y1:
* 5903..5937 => 0.246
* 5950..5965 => 0.242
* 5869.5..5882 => 0.243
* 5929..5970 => 0.243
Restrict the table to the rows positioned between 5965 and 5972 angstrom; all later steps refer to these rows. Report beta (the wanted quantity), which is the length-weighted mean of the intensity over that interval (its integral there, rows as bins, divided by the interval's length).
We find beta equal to 41.3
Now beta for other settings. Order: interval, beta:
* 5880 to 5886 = 39.3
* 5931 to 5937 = 41.3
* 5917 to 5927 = 40.7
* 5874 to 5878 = 40.3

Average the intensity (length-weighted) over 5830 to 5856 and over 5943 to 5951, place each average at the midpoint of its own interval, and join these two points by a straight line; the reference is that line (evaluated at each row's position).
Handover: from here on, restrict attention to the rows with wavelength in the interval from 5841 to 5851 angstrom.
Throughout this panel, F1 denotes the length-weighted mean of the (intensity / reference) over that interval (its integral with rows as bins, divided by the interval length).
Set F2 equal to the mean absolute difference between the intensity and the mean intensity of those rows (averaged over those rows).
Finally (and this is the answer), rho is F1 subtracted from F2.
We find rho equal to -0.04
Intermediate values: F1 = 1.00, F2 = 0.96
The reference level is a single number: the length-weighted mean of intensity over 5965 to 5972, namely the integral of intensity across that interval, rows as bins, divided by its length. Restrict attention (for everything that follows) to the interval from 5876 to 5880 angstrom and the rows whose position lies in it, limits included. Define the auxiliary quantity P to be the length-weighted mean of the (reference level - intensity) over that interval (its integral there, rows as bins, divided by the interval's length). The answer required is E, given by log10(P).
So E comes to -0.9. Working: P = 0.1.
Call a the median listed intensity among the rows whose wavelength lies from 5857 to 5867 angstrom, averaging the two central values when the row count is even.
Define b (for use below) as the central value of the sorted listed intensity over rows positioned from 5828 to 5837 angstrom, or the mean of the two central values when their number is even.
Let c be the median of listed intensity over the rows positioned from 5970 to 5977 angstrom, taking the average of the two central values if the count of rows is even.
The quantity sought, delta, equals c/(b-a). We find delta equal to 20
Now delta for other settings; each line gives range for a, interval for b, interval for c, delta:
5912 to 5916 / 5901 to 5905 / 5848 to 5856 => 26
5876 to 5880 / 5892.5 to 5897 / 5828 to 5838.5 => -31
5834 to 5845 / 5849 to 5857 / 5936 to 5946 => -123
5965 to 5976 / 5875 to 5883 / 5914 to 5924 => -68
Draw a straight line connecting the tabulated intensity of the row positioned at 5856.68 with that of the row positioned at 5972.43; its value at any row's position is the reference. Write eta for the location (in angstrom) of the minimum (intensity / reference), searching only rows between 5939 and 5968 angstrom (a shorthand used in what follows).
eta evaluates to 5954.58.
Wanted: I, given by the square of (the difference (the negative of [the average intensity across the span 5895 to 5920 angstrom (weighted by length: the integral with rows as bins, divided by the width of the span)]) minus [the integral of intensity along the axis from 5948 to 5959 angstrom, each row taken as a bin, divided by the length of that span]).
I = 6565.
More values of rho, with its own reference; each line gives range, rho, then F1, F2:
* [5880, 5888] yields 0.21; 0.94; 1.15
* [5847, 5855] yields -0.11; 1.00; 0.89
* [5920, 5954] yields -0.21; 0.99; 0.78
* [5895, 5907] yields 1.63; 0.94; 2.57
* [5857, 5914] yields 1.33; 0.96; 2.29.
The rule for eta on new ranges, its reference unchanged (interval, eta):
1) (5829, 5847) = 5837.83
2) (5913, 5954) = 5925.86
